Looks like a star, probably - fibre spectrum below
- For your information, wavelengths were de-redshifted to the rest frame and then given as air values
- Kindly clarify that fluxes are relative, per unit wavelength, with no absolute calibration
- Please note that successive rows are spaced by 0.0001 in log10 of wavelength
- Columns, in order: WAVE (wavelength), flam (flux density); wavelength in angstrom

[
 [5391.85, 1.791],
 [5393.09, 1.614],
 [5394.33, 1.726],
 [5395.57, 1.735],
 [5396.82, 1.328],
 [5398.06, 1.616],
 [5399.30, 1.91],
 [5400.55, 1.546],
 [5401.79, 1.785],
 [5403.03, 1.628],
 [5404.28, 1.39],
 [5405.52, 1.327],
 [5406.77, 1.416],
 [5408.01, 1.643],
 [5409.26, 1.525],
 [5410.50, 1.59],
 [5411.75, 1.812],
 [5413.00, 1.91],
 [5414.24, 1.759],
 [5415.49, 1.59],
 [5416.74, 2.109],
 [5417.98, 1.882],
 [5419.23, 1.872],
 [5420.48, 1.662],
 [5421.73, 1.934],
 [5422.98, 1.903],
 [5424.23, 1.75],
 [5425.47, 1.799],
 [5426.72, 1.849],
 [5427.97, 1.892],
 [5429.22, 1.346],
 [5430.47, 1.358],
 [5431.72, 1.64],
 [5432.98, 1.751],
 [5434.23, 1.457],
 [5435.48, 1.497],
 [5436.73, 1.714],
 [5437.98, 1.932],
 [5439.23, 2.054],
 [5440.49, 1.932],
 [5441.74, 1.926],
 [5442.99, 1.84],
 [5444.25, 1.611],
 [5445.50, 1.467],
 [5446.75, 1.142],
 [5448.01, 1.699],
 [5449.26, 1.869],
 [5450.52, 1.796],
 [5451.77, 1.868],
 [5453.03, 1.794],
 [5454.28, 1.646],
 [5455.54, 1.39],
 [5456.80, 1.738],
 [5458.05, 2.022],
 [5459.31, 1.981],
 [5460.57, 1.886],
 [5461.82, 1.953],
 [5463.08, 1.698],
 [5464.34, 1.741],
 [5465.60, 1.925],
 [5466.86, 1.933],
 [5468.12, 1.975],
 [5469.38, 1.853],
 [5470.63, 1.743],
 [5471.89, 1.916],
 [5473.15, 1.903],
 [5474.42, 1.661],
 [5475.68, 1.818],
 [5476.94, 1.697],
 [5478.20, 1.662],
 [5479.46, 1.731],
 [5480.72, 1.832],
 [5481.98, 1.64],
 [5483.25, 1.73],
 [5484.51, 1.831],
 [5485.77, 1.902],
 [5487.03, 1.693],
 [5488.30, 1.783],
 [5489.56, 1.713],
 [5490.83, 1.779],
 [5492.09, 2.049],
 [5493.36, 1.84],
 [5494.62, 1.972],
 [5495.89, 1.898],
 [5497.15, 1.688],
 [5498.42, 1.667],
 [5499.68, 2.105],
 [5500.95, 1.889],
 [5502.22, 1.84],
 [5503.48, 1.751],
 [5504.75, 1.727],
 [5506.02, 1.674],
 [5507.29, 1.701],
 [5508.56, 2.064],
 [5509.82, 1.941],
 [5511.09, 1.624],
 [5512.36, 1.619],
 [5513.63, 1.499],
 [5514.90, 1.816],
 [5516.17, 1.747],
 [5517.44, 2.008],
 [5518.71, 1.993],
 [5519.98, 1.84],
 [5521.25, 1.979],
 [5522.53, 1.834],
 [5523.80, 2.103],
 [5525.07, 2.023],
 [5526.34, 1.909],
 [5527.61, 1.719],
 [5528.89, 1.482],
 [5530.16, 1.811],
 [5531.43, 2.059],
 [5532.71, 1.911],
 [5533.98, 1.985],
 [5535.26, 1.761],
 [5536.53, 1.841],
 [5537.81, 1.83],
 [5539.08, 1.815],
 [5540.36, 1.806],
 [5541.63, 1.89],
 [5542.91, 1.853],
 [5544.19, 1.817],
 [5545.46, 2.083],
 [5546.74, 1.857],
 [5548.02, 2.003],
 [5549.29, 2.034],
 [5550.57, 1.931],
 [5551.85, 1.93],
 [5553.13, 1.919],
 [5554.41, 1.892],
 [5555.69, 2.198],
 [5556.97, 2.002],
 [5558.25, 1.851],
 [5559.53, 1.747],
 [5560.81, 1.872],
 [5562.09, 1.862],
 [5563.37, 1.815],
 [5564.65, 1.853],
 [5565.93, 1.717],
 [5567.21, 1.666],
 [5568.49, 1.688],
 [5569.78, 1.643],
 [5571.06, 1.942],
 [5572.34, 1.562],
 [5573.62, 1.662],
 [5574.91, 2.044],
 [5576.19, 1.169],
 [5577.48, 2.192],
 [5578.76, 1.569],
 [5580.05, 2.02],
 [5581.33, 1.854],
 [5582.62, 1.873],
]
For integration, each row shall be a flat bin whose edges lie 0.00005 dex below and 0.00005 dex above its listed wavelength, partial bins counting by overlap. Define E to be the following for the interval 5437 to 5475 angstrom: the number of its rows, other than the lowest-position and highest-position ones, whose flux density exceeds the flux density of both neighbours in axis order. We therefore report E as 7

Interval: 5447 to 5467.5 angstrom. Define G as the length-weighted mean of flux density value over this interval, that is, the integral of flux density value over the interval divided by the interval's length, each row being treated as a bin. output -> 1.80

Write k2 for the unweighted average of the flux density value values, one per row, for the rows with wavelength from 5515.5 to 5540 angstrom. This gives 1.876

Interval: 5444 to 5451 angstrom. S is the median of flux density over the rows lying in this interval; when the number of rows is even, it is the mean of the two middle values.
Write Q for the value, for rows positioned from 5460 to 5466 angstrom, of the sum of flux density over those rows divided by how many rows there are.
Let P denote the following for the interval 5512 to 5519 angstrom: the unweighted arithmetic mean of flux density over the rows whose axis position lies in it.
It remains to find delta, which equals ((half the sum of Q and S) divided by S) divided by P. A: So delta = 0.593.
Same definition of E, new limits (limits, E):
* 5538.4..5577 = 9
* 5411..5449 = 6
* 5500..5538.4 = 8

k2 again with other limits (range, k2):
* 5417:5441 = 1.749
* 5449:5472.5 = 1.828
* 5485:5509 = 1.828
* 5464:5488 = 1.799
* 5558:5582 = 1.775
